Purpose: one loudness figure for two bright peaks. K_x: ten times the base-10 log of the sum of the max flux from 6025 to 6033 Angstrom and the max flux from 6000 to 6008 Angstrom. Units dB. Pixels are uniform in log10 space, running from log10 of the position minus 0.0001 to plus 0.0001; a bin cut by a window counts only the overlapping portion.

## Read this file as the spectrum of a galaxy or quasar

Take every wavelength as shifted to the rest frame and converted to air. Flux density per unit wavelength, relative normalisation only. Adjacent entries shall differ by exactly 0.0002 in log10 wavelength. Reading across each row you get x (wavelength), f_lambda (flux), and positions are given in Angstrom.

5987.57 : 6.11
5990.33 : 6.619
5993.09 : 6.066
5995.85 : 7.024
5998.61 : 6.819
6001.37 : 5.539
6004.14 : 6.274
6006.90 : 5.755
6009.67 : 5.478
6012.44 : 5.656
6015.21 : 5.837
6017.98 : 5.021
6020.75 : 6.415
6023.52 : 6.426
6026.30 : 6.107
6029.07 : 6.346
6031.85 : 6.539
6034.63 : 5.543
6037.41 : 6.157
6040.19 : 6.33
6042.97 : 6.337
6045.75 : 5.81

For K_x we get 11.08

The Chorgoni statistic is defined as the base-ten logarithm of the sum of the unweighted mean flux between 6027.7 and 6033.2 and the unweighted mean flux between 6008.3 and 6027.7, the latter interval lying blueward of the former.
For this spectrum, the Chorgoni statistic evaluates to 1.09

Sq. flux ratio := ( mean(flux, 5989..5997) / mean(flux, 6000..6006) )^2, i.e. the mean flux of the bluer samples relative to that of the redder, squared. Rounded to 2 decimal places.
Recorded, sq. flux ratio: 1.24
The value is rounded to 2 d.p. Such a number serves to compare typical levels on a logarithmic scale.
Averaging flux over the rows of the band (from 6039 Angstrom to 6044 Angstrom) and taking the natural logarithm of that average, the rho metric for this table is 1.85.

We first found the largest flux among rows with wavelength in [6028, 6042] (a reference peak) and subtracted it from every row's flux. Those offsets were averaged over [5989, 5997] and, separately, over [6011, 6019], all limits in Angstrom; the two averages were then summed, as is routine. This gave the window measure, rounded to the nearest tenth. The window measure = -1.0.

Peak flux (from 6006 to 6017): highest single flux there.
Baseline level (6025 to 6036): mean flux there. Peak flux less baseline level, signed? -0.3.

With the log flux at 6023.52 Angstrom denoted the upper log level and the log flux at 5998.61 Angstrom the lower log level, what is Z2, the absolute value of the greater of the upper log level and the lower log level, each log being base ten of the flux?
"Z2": 0.834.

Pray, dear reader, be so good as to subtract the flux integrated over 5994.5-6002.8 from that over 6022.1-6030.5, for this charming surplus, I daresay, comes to -1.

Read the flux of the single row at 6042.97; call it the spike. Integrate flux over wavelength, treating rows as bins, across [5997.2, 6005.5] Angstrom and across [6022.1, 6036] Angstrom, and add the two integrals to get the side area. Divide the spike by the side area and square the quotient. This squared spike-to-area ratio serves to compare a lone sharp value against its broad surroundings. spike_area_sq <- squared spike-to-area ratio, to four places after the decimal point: 0.0021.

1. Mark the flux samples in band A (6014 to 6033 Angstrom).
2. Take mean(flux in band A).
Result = 6.10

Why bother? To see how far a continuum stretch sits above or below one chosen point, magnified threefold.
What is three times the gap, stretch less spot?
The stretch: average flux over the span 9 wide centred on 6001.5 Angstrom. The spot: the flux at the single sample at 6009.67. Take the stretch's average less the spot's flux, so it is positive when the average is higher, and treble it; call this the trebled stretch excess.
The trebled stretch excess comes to 2.2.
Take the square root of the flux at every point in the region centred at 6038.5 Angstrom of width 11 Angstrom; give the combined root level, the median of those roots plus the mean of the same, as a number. 4.97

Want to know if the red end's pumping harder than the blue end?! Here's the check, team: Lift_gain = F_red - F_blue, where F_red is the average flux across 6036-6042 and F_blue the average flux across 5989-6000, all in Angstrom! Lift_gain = -0.4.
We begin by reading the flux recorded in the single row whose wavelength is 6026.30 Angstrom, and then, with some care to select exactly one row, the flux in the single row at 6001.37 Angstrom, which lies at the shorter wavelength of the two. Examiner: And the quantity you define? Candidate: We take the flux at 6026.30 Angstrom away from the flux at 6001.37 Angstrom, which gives -0.57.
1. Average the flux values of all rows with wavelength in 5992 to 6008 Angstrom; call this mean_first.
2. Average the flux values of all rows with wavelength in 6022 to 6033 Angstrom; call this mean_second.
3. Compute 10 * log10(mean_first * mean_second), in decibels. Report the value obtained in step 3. 16.0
